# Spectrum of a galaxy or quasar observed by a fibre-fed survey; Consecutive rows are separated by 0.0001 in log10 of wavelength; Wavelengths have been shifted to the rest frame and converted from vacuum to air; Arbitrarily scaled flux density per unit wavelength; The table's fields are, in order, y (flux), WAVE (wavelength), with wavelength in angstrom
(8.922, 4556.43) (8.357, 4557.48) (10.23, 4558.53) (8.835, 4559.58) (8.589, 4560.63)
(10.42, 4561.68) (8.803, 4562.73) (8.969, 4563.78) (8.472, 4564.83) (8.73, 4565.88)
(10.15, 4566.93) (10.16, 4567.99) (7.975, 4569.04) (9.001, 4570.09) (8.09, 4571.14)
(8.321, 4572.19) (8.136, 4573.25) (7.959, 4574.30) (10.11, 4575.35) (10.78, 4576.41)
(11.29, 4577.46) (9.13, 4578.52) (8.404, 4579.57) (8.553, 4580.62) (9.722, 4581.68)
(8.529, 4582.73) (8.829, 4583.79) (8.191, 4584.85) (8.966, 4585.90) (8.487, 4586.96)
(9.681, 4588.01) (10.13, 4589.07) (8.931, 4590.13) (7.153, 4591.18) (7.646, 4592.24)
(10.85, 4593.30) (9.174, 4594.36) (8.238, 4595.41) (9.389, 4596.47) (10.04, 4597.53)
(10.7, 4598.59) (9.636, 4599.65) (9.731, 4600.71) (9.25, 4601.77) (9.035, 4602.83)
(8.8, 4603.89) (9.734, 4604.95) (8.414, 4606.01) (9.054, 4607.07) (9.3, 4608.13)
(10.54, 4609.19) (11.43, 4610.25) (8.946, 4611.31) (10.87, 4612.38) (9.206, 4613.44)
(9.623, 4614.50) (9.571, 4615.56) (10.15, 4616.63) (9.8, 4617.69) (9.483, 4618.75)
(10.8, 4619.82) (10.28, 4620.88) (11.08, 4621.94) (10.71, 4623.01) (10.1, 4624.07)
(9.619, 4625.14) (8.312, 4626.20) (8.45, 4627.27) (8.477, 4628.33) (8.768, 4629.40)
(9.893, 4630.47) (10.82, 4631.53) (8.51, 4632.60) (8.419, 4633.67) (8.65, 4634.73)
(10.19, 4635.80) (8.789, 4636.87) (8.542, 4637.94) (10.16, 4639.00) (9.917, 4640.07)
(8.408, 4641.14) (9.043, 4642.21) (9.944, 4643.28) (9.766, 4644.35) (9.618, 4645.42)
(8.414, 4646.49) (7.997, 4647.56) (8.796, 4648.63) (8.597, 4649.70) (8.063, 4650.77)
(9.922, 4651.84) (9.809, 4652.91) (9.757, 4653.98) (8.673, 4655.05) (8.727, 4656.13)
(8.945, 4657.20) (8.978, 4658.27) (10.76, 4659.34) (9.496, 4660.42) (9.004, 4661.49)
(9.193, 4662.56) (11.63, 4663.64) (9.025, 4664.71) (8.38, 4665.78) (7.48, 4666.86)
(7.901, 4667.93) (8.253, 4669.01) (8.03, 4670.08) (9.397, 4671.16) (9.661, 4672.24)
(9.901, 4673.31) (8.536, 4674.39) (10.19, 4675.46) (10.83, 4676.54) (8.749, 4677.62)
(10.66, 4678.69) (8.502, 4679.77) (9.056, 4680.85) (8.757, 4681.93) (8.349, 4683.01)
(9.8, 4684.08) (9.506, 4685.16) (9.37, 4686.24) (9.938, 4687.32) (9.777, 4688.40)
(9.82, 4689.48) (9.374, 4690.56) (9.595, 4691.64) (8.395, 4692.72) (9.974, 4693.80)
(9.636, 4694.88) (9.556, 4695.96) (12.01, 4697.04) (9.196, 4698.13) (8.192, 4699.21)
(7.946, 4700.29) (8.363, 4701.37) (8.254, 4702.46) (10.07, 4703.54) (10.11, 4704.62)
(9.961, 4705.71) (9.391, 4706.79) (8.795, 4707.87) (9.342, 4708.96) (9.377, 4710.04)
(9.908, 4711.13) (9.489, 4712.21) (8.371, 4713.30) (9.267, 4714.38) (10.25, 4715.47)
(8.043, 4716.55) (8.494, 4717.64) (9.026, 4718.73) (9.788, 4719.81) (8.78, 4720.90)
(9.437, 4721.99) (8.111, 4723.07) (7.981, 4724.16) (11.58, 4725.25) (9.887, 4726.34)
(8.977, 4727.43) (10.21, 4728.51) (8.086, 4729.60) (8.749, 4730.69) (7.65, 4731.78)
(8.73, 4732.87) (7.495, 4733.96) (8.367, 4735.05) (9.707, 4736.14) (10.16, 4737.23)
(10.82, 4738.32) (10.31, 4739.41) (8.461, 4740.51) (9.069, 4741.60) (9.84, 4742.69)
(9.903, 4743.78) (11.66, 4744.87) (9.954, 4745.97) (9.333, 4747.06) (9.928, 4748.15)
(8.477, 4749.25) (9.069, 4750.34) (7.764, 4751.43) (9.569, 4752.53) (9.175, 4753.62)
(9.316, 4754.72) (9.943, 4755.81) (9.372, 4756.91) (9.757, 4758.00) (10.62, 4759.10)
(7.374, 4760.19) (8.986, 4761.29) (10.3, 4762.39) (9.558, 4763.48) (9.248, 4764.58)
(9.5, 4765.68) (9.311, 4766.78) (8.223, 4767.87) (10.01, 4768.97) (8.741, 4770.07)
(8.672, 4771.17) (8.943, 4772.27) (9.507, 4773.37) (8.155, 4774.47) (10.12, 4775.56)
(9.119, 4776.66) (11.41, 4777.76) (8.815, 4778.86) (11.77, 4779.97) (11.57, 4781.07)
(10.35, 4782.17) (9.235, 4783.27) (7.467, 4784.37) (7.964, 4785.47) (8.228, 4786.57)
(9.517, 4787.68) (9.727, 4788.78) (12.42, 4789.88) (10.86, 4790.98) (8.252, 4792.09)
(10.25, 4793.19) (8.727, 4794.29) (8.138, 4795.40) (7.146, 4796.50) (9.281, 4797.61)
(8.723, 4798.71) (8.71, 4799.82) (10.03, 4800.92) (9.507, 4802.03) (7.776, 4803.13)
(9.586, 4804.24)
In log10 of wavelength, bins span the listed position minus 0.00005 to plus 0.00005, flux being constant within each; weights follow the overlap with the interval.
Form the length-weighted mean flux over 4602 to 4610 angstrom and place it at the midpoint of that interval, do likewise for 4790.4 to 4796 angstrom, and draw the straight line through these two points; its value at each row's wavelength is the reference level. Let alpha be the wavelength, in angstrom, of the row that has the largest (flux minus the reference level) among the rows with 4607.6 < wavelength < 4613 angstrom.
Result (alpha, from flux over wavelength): 4610.25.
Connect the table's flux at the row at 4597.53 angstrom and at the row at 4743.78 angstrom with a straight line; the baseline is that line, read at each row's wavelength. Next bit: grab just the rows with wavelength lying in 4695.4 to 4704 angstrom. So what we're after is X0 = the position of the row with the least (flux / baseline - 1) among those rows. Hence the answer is 4700.29 angstrom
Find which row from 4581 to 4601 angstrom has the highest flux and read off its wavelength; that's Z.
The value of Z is 4593.30 angstrom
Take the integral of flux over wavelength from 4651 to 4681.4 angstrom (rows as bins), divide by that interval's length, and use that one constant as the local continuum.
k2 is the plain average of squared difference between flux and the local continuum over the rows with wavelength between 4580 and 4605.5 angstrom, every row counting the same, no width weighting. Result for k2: 0.77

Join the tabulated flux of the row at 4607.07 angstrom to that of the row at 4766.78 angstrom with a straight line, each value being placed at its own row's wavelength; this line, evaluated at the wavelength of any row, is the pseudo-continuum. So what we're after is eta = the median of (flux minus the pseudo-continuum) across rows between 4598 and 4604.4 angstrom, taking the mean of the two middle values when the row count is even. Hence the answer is 0.40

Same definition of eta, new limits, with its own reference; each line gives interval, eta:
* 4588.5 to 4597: 0.02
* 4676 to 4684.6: -0.27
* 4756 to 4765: 0.16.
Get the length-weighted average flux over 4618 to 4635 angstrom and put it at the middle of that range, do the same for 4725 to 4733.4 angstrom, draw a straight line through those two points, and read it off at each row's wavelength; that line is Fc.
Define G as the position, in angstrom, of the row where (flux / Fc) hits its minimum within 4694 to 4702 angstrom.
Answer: 4700.29 angstrom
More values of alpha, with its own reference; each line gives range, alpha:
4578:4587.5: 4581.68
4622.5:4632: 4631.53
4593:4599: 4593.30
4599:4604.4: 4600.71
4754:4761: 4759.10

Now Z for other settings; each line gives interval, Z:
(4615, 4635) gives 4621.94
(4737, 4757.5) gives 4744.87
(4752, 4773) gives 4759.10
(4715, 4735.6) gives 4725.25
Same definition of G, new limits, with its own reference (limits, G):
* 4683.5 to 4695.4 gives 4692.72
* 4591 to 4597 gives 4591.18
